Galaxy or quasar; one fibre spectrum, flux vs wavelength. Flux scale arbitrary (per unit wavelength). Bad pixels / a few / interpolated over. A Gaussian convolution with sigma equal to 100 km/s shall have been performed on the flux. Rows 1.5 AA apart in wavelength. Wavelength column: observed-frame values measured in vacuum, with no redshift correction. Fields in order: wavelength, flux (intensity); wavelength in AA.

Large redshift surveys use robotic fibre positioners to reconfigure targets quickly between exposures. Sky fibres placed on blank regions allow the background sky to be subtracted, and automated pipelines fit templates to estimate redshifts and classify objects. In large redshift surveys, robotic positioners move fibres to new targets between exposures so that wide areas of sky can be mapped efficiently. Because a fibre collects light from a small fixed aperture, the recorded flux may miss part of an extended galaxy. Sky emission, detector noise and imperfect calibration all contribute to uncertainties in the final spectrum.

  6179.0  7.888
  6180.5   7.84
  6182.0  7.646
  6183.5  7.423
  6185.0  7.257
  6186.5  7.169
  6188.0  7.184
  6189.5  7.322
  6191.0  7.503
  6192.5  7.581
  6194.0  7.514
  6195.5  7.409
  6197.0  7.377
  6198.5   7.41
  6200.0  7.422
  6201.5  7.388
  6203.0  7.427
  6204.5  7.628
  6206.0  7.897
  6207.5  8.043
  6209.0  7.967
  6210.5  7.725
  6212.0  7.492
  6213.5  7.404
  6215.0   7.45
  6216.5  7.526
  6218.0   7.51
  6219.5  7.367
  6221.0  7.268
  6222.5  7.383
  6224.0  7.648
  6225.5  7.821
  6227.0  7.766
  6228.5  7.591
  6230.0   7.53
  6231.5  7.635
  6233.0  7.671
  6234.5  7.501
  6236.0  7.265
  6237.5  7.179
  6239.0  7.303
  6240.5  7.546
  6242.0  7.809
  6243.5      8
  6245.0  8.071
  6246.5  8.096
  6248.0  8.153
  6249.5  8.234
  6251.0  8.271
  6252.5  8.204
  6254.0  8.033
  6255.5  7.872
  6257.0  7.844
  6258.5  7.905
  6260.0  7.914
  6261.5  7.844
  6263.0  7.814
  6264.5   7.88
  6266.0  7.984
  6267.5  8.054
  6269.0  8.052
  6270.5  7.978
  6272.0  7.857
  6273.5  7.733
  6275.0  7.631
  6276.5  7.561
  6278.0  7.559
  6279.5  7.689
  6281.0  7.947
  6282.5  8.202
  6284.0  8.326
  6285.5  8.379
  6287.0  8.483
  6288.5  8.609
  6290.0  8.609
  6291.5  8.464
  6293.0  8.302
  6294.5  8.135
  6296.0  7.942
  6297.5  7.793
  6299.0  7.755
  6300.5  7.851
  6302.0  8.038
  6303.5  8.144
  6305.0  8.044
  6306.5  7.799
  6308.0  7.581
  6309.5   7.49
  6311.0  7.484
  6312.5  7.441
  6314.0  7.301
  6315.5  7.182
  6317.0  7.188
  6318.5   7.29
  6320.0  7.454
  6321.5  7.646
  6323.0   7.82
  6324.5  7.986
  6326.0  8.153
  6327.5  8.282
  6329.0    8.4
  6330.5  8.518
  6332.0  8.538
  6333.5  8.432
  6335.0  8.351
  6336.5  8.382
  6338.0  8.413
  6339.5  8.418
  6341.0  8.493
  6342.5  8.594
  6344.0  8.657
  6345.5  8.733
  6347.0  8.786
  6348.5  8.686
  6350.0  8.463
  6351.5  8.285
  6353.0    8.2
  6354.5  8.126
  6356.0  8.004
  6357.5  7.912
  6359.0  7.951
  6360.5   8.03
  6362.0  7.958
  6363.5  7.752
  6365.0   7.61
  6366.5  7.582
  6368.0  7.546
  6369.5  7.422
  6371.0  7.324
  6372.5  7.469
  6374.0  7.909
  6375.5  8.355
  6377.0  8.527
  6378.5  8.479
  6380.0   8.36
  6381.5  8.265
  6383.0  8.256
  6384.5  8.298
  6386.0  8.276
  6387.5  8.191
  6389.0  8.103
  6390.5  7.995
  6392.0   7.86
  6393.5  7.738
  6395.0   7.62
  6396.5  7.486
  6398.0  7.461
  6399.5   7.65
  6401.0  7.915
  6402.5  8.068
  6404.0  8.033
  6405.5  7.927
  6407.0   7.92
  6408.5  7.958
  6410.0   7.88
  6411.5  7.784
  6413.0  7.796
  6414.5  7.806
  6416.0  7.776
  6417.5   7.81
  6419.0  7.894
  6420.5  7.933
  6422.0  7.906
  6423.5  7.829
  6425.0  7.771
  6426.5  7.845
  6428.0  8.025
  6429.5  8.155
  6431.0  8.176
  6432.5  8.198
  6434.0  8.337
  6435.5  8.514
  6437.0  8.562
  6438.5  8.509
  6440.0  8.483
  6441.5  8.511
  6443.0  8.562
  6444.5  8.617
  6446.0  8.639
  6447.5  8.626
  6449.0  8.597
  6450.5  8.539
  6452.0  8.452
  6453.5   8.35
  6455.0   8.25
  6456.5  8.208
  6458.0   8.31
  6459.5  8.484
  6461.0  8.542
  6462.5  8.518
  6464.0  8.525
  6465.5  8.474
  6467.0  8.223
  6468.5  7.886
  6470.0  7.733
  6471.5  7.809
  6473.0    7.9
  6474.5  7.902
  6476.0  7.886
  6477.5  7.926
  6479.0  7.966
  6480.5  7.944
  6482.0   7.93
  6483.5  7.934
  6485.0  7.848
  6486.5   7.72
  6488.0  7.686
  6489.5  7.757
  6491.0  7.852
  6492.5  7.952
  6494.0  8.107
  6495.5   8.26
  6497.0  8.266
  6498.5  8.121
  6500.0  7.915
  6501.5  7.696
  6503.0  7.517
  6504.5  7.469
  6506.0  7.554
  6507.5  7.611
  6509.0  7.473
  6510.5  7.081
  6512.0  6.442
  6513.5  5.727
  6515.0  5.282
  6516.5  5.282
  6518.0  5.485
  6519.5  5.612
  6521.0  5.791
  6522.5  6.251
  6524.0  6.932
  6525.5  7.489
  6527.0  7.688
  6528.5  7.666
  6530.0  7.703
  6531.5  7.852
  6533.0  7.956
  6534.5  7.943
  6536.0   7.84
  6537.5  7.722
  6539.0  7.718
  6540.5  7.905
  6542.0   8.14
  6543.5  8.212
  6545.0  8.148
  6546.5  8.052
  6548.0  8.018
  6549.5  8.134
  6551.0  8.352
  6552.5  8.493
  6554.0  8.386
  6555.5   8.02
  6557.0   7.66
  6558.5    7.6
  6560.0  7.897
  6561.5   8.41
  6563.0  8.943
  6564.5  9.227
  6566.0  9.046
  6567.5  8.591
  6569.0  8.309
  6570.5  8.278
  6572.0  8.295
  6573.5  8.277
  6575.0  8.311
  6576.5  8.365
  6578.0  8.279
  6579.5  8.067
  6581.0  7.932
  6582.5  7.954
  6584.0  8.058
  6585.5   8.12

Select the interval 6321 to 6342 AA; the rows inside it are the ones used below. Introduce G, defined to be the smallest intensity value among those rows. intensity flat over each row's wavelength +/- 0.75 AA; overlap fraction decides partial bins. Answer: 7.646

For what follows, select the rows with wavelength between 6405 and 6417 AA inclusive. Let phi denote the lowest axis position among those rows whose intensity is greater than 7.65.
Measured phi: 6405.5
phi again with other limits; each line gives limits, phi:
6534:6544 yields 6534.5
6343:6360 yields 6344.0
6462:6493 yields 6462.5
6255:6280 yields 6255.5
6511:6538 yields 6527.0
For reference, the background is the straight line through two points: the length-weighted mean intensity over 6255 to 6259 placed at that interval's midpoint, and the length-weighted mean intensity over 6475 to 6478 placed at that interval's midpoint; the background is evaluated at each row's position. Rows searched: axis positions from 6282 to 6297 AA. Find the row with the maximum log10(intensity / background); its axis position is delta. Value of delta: 6288.5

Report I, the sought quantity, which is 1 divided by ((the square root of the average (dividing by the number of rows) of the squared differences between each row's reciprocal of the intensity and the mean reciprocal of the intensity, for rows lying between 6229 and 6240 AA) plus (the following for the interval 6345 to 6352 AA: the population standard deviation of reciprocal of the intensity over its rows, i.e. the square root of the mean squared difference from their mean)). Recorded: 172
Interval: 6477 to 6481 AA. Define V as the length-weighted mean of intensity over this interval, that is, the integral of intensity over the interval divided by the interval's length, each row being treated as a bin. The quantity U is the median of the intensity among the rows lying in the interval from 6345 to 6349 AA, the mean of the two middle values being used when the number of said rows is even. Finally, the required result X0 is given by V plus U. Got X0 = 16.7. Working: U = 8.7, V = 7.95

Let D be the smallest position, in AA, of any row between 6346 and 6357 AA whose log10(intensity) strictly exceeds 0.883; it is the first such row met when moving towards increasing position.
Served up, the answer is 6347.0 AA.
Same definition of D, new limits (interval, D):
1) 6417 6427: 6417.5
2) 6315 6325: 6321.5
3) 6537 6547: 6537.5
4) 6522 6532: 6527.0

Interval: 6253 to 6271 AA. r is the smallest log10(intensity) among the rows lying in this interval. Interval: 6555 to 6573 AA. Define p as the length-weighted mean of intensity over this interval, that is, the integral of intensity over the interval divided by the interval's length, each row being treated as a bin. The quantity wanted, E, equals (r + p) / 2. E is 4.63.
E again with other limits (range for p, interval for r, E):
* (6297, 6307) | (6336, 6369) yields 4.40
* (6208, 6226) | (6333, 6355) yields 4.23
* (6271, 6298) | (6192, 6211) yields 4.47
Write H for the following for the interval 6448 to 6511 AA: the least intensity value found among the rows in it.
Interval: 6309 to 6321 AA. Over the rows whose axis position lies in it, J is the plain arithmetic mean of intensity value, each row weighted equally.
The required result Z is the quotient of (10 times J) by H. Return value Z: 10.4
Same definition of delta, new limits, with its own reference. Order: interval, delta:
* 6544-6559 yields 6552.5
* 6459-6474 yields 6461.0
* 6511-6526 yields 6525.5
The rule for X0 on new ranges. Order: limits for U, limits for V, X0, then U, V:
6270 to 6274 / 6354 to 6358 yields 15.9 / 7.9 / 8.01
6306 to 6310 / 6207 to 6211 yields 15.5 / 7.6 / 7.92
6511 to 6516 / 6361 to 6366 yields 13.5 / 5.7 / 7.78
